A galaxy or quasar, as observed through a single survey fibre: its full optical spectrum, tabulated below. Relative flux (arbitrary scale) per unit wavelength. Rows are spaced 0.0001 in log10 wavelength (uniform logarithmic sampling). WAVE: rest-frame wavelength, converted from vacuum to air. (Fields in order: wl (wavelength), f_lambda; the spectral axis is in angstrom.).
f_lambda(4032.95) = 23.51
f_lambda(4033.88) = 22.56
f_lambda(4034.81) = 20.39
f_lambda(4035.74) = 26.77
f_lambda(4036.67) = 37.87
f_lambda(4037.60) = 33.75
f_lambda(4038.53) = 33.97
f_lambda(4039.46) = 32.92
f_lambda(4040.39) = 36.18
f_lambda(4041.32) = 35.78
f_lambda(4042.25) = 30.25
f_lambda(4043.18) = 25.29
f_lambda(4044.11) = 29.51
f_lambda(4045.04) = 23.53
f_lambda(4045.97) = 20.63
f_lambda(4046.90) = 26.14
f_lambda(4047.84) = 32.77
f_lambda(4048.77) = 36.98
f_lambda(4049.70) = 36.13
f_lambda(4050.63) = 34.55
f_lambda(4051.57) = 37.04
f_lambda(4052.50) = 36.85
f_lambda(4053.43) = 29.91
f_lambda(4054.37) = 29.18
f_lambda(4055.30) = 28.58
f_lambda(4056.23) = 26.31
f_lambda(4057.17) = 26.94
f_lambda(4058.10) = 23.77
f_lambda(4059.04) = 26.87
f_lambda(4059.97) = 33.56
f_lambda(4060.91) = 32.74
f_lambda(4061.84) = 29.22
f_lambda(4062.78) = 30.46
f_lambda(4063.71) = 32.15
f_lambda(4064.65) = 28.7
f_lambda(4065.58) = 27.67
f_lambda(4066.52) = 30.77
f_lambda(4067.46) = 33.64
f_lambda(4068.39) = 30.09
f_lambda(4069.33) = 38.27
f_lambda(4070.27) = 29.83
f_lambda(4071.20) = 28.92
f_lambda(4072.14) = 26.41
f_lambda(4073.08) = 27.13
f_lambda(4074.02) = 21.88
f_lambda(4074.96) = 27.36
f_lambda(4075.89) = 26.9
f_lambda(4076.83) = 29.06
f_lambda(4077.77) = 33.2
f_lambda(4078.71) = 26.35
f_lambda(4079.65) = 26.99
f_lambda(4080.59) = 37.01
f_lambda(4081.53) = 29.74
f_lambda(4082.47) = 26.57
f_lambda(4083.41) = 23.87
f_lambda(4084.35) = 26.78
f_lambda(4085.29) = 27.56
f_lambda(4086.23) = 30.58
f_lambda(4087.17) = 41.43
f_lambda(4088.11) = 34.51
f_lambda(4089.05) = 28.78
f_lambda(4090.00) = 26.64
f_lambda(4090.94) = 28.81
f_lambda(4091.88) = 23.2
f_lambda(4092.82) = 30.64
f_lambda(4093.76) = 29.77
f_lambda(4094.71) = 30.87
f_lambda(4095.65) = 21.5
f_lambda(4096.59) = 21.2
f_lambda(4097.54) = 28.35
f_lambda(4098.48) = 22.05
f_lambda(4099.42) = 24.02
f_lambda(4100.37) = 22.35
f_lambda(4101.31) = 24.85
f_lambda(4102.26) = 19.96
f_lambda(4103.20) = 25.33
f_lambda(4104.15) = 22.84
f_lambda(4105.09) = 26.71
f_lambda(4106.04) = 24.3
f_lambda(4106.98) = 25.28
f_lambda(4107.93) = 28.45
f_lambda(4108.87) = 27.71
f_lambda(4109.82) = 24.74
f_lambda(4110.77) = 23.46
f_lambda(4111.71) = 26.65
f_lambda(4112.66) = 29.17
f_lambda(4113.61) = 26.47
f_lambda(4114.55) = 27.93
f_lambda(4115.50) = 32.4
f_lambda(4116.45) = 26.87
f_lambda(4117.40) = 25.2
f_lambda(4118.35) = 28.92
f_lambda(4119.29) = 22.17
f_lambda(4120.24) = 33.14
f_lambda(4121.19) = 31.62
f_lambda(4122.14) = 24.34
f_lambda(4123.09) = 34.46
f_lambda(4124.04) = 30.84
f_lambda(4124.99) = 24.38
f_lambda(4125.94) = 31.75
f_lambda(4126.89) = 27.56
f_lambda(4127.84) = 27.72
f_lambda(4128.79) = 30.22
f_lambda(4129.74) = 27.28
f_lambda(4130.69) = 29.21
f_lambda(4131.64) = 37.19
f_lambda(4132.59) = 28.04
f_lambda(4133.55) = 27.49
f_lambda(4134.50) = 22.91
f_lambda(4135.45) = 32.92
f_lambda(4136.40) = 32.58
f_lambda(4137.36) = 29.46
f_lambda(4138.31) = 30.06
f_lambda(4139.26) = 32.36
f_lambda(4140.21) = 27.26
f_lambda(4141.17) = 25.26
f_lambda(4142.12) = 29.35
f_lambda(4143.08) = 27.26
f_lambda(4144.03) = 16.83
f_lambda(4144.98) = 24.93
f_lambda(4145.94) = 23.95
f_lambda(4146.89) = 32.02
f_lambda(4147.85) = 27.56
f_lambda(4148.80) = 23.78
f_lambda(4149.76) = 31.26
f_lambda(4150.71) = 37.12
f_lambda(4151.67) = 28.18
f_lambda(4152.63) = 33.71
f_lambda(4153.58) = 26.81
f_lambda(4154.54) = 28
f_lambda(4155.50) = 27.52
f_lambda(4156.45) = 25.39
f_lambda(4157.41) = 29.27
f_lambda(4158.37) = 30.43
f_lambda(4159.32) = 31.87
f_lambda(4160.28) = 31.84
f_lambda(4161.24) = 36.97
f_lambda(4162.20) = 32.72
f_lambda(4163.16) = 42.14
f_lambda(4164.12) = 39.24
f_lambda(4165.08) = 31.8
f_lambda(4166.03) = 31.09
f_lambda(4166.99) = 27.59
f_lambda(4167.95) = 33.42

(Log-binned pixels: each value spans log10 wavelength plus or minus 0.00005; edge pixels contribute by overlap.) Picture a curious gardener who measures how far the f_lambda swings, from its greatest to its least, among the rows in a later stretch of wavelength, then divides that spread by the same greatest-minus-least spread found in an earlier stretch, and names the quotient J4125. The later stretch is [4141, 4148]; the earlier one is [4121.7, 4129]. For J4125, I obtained 1.50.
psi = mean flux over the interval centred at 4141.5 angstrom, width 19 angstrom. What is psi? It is 28.1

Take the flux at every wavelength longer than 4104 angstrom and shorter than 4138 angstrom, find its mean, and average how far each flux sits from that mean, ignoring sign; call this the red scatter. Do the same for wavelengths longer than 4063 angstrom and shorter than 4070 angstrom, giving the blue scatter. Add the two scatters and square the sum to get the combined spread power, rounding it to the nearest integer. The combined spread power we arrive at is 30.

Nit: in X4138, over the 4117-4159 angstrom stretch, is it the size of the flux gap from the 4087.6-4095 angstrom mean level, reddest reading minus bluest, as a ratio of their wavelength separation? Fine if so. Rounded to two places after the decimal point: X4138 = -0.07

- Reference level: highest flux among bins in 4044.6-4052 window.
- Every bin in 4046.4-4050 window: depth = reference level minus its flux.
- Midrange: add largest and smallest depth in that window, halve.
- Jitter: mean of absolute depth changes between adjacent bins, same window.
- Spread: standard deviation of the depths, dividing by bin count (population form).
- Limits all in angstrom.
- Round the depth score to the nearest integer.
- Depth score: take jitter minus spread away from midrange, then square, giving 34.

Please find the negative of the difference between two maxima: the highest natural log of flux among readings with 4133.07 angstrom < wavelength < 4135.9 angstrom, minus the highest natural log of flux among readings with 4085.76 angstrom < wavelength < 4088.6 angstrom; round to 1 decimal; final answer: 0.2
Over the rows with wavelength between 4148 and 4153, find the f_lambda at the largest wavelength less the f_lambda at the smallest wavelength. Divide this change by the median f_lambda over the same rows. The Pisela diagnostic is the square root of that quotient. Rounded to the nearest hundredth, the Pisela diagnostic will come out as 0.56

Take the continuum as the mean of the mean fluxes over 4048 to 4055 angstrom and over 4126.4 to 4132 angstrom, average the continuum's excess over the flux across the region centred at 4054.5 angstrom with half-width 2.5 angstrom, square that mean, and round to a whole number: 4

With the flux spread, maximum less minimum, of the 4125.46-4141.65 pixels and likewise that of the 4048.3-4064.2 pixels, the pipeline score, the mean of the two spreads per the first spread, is 0.96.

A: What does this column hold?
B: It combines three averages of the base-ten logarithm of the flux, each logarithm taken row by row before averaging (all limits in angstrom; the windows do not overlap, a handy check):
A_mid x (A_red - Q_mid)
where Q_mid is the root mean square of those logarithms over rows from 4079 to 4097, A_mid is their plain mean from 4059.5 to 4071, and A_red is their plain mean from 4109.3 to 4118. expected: -0.04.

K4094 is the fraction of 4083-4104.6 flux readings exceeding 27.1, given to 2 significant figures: 0.43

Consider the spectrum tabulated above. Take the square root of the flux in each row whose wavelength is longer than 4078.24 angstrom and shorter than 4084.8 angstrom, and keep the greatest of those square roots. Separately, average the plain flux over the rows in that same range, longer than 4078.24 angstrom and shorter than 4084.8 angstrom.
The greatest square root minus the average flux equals -22.1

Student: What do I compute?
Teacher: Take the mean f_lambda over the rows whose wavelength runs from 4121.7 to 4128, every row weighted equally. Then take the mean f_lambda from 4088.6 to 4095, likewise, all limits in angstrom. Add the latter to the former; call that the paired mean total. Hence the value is 57.1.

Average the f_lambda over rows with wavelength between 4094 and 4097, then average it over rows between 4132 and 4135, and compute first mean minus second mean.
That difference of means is -1.6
